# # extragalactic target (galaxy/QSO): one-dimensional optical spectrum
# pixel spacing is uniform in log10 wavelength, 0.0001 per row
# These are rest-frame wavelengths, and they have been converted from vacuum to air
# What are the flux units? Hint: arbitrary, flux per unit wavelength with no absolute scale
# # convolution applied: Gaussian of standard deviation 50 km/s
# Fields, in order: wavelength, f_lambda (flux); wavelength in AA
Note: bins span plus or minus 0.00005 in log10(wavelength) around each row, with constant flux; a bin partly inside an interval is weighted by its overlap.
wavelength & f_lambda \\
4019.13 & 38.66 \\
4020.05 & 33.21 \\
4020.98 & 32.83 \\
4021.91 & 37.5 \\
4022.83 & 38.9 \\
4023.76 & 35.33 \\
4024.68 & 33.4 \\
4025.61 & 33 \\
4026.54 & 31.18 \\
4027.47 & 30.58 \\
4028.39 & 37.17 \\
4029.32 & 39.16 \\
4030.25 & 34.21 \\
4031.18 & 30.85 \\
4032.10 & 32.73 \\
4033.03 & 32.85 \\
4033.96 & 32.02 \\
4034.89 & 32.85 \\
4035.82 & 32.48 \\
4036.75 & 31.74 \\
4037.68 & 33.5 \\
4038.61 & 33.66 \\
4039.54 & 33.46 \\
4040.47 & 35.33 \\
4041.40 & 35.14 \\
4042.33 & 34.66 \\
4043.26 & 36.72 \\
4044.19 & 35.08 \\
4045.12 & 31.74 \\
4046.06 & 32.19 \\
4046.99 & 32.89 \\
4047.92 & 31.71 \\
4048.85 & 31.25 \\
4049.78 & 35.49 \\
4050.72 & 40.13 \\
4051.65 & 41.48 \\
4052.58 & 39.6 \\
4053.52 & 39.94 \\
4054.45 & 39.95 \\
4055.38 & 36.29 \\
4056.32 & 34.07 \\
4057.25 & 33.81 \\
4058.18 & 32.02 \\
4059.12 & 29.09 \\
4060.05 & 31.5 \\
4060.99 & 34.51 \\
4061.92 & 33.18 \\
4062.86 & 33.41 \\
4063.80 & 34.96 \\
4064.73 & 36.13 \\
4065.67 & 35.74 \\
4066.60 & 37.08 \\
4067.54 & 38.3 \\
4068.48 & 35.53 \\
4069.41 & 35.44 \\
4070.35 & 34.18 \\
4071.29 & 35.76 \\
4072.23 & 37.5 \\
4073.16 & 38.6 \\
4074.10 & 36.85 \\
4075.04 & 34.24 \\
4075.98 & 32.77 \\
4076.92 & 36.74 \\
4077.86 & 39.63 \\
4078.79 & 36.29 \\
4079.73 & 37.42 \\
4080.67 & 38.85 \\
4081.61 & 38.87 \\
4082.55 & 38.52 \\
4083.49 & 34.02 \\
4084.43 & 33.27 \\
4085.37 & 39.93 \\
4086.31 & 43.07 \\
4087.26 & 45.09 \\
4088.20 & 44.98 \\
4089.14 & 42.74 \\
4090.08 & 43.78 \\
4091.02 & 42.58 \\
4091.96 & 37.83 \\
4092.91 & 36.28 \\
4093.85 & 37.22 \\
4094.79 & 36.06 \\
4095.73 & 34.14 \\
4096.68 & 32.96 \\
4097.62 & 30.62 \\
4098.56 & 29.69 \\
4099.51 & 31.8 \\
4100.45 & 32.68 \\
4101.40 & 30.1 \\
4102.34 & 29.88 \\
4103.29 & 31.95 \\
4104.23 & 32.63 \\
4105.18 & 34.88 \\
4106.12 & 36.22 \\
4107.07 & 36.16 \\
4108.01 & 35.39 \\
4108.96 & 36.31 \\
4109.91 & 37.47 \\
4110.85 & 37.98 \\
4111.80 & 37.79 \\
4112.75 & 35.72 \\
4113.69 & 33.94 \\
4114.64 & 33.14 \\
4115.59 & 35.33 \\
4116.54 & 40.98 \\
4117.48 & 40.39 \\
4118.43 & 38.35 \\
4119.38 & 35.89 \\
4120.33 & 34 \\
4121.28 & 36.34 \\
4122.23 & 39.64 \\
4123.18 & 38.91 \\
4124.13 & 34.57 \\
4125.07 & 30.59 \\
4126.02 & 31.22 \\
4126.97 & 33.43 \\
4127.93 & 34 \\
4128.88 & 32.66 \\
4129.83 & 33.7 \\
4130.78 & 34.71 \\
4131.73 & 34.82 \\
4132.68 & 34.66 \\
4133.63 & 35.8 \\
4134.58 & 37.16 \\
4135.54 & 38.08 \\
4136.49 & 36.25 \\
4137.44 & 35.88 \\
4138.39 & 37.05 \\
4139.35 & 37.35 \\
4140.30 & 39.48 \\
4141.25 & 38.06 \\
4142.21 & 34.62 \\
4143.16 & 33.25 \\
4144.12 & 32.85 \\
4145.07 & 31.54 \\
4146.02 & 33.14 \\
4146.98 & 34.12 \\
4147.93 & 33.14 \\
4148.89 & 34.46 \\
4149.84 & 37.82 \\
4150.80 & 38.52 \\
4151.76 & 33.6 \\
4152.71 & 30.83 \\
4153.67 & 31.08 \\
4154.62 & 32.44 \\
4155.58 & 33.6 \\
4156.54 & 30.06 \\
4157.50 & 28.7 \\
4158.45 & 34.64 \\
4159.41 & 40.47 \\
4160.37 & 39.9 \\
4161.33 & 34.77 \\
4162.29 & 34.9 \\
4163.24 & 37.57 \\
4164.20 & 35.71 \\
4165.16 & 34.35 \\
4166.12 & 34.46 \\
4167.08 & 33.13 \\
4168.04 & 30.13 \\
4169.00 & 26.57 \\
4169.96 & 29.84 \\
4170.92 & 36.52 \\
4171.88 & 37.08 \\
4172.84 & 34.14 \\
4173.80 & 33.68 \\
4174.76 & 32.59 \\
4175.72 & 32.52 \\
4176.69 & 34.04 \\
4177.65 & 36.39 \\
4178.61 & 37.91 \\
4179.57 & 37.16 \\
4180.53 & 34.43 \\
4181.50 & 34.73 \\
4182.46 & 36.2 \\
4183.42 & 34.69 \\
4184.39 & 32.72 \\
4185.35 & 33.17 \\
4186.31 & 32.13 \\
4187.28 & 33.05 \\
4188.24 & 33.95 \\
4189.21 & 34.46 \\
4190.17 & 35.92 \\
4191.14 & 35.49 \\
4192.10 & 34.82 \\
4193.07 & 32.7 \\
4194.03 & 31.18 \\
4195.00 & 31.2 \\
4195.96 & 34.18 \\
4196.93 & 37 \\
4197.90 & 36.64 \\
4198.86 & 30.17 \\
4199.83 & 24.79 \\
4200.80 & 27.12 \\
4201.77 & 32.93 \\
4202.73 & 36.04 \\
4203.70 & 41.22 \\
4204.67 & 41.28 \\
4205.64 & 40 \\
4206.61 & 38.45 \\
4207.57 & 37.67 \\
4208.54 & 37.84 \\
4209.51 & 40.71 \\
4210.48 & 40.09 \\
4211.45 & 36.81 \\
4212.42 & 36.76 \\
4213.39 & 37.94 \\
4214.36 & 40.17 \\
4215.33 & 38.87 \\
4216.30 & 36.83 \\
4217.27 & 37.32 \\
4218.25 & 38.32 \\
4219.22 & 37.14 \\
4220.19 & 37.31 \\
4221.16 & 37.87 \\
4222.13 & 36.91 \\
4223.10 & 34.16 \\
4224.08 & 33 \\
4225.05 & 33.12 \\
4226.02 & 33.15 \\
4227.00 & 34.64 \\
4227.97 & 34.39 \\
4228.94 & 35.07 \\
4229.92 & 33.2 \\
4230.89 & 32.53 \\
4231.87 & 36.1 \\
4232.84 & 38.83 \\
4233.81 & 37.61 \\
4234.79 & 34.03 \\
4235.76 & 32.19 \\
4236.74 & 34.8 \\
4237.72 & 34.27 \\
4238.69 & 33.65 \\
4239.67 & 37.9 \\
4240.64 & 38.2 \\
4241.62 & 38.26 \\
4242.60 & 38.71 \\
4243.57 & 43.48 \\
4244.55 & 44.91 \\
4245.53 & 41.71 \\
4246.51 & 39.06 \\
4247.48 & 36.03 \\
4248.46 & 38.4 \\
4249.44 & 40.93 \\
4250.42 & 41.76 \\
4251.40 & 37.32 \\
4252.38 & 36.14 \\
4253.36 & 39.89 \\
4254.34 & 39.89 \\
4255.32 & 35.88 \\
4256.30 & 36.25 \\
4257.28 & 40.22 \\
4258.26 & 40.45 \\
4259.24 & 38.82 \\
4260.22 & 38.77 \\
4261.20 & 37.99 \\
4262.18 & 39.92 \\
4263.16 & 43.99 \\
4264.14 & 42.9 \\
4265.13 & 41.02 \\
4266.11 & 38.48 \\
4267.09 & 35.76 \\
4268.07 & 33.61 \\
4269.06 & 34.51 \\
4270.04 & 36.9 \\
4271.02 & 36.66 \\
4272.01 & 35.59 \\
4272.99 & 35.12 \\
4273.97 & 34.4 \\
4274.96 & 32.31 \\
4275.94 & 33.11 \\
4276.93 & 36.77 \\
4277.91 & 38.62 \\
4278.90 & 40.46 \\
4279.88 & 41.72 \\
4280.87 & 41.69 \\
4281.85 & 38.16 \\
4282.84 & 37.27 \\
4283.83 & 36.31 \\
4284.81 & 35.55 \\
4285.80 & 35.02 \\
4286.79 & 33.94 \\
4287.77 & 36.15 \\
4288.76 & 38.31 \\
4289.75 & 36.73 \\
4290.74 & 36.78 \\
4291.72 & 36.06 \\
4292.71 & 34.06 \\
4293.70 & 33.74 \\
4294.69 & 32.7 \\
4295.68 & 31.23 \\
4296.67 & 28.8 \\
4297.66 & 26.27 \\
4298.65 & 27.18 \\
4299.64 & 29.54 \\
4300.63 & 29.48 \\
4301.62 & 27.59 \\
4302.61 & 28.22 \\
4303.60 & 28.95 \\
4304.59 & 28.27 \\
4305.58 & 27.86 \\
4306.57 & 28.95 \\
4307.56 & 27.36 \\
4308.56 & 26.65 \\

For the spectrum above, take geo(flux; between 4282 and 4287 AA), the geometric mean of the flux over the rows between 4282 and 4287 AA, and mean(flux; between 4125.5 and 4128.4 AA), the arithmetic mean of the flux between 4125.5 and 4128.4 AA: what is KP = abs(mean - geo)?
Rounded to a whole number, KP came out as 3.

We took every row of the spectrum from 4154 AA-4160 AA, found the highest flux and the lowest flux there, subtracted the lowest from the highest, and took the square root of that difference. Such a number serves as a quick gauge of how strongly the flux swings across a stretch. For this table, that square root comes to 3.4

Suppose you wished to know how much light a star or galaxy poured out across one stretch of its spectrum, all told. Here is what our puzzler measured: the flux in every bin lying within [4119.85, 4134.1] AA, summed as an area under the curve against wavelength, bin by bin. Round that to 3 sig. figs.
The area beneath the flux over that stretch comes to 493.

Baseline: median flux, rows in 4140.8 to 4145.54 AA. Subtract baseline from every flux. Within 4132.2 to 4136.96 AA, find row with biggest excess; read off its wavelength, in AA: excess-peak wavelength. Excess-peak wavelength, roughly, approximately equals 4135.54 AA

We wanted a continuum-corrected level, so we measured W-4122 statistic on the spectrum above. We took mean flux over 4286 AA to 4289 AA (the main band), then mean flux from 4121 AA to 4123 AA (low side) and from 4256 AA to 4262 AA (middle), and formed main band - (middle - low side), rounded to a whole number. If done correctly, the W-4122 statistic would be 35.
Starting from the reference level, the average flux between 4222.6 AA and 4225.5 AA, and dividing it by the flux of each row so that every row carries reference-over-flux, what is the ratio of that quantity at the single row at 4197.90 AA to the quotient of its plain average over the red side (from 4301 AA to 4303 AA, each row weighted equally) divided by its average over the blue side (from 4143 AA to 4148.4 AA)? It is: 0.77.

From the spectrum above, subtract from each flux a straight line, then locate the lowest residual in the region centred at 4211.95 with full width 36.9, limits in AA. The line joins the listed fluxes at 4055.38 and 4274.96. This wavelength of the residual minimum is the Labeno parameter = 4199.83 AA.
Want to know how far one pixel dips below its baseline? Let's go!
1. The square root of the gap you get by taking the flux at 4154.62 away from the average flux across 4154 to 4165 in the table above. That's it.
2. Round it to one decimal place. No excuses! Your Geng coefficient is 1.5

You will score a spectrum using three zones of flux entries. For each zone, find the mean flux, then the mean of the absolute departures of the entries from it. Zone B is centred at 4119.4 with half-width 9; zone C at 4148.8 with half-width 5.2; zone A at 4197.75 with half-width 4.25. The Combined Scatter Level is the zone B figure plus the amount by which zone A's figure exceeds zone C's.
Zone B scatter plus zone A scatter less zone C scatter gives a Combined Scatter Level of 3.7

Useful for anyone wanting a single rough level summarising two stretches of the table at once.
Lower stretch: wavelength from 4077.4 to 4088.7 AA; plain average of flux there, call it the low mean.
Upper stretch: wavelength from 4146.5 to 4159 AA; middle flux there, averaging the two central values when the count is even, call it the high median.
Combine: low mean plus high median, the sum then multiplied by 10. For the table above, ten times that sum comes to 728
